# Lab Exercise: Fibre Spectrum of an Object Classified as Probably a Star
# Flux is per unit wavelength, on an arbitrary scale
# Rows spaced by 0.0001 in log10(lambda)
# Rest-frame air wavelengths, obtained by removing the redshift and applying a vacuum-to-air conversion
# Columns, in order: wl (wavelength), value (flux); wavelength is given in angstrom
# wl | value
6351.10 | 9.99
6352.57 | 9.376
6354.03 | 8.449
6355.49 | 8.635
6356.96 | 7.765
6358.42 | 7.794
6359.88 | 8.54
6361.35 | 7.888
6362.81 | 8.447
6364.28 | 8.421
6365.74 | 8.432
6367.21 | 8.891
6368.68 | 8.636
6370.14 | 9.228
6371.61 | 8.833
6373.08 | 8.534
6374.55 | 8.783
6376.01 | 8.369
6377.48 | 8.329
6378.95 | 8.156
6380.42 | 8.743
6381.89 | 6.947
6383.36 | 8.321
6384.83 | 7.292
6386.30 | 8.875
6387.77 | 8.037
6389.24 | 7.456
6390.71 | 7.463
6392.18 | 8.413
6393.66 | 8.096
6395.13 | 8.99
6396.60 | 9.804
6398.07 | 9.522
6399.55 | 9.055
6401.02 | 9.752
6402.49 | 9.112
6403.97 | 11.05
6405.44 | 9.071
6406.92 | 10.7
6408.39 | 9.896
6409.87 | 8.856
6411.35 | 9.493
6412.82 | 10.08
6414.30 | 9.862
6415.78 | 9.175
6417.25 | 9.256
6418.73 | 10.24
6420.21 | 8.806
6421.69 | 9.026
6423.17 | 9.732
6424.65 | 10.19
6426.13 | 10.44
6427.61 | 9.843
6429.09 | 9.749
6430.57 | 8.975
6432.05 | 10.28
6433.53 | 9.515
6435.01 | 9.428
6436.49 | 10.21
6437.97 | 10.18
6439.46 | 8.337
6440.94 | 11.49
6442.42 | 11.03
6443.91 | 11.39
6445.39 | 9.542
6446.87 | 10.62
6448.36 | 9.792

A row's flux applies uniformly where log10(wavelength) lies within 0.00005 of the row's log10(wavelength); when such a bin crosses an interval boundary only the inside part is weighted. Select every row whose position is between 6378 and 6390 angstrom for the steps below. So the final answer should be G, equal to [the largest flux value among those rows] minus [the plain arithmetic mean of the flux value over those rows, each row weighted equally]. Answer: 0.90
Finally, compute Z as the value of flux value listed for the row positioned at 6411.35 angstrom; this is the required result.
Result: 9.493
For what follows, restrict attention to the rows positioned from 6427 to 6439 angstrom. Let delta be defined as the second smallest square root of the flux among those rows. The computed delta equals 3.07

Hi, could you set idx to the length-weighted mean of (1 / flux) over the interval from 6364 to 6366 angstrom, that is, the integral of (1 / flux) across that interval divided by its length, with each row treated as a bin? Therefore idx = 0.119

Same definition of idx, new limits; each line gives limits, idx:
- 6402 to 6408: 0.101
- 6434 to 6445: 0.099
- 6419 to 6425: 0.106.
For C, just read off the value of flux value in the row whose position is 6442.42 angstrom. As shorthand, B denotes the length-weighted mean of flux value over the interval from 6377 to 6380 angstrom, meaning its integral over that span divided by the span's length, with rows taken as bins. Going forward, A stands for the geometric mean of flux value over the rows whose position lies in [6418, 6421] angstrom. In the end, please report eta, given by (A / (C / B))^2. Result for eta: 51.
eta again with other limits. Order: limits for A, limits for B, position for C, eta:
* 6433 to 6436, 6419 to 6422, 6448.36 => 77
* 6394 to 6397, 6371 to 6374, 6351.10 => 66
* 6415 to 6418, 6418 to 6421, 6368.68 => 103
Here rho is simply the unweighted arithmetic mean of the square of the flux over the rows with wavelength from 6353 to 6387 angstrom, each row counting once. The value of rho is 70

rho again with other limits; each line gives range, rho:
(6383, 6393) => 64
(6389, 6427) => 88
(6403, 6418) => 95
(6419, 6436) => 93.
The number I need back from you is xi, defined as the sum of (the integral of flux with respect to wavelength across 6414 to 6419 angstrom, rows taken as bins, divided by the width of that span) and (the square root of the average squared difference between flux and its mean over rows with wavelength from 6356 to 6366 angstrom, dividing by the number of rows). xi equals 9.9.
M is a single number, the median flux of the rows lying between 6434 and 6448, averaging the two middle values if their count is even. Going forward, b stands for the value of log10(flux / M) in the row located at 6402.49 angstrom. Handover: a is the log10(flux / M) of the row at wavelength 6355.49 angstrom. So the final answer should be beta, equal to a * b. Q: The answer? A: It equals 0.0036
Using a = -0.07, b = -0.05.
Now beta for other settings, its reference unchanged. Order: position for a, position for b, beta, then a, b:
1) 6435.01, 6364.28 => 0.0029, -0.03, -0.08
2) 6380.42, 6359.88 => 0.0052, -0.07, -0.08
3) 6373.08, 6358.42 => 0.0091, -0.08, -0.12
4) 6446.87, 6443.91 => 0.0008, 0.02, 0.05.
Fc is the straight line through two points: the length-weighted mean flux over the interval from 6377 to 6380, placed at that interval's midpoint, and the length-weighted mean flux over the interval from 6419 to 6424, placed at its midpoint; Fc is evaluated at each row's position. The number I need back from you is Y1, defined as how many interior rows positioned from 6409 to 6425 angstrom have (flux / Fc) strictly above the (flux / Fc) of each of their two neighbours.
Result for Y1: 2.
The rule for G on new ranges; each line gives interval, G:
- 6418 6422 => 0.88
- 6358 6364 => 0.37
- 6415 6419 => 0.68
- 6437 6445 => 1.00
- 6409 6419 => 0.67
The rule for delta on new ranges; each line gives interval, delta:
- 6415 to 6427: 3.00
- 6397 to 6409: 3.01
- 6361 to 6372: 2.90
